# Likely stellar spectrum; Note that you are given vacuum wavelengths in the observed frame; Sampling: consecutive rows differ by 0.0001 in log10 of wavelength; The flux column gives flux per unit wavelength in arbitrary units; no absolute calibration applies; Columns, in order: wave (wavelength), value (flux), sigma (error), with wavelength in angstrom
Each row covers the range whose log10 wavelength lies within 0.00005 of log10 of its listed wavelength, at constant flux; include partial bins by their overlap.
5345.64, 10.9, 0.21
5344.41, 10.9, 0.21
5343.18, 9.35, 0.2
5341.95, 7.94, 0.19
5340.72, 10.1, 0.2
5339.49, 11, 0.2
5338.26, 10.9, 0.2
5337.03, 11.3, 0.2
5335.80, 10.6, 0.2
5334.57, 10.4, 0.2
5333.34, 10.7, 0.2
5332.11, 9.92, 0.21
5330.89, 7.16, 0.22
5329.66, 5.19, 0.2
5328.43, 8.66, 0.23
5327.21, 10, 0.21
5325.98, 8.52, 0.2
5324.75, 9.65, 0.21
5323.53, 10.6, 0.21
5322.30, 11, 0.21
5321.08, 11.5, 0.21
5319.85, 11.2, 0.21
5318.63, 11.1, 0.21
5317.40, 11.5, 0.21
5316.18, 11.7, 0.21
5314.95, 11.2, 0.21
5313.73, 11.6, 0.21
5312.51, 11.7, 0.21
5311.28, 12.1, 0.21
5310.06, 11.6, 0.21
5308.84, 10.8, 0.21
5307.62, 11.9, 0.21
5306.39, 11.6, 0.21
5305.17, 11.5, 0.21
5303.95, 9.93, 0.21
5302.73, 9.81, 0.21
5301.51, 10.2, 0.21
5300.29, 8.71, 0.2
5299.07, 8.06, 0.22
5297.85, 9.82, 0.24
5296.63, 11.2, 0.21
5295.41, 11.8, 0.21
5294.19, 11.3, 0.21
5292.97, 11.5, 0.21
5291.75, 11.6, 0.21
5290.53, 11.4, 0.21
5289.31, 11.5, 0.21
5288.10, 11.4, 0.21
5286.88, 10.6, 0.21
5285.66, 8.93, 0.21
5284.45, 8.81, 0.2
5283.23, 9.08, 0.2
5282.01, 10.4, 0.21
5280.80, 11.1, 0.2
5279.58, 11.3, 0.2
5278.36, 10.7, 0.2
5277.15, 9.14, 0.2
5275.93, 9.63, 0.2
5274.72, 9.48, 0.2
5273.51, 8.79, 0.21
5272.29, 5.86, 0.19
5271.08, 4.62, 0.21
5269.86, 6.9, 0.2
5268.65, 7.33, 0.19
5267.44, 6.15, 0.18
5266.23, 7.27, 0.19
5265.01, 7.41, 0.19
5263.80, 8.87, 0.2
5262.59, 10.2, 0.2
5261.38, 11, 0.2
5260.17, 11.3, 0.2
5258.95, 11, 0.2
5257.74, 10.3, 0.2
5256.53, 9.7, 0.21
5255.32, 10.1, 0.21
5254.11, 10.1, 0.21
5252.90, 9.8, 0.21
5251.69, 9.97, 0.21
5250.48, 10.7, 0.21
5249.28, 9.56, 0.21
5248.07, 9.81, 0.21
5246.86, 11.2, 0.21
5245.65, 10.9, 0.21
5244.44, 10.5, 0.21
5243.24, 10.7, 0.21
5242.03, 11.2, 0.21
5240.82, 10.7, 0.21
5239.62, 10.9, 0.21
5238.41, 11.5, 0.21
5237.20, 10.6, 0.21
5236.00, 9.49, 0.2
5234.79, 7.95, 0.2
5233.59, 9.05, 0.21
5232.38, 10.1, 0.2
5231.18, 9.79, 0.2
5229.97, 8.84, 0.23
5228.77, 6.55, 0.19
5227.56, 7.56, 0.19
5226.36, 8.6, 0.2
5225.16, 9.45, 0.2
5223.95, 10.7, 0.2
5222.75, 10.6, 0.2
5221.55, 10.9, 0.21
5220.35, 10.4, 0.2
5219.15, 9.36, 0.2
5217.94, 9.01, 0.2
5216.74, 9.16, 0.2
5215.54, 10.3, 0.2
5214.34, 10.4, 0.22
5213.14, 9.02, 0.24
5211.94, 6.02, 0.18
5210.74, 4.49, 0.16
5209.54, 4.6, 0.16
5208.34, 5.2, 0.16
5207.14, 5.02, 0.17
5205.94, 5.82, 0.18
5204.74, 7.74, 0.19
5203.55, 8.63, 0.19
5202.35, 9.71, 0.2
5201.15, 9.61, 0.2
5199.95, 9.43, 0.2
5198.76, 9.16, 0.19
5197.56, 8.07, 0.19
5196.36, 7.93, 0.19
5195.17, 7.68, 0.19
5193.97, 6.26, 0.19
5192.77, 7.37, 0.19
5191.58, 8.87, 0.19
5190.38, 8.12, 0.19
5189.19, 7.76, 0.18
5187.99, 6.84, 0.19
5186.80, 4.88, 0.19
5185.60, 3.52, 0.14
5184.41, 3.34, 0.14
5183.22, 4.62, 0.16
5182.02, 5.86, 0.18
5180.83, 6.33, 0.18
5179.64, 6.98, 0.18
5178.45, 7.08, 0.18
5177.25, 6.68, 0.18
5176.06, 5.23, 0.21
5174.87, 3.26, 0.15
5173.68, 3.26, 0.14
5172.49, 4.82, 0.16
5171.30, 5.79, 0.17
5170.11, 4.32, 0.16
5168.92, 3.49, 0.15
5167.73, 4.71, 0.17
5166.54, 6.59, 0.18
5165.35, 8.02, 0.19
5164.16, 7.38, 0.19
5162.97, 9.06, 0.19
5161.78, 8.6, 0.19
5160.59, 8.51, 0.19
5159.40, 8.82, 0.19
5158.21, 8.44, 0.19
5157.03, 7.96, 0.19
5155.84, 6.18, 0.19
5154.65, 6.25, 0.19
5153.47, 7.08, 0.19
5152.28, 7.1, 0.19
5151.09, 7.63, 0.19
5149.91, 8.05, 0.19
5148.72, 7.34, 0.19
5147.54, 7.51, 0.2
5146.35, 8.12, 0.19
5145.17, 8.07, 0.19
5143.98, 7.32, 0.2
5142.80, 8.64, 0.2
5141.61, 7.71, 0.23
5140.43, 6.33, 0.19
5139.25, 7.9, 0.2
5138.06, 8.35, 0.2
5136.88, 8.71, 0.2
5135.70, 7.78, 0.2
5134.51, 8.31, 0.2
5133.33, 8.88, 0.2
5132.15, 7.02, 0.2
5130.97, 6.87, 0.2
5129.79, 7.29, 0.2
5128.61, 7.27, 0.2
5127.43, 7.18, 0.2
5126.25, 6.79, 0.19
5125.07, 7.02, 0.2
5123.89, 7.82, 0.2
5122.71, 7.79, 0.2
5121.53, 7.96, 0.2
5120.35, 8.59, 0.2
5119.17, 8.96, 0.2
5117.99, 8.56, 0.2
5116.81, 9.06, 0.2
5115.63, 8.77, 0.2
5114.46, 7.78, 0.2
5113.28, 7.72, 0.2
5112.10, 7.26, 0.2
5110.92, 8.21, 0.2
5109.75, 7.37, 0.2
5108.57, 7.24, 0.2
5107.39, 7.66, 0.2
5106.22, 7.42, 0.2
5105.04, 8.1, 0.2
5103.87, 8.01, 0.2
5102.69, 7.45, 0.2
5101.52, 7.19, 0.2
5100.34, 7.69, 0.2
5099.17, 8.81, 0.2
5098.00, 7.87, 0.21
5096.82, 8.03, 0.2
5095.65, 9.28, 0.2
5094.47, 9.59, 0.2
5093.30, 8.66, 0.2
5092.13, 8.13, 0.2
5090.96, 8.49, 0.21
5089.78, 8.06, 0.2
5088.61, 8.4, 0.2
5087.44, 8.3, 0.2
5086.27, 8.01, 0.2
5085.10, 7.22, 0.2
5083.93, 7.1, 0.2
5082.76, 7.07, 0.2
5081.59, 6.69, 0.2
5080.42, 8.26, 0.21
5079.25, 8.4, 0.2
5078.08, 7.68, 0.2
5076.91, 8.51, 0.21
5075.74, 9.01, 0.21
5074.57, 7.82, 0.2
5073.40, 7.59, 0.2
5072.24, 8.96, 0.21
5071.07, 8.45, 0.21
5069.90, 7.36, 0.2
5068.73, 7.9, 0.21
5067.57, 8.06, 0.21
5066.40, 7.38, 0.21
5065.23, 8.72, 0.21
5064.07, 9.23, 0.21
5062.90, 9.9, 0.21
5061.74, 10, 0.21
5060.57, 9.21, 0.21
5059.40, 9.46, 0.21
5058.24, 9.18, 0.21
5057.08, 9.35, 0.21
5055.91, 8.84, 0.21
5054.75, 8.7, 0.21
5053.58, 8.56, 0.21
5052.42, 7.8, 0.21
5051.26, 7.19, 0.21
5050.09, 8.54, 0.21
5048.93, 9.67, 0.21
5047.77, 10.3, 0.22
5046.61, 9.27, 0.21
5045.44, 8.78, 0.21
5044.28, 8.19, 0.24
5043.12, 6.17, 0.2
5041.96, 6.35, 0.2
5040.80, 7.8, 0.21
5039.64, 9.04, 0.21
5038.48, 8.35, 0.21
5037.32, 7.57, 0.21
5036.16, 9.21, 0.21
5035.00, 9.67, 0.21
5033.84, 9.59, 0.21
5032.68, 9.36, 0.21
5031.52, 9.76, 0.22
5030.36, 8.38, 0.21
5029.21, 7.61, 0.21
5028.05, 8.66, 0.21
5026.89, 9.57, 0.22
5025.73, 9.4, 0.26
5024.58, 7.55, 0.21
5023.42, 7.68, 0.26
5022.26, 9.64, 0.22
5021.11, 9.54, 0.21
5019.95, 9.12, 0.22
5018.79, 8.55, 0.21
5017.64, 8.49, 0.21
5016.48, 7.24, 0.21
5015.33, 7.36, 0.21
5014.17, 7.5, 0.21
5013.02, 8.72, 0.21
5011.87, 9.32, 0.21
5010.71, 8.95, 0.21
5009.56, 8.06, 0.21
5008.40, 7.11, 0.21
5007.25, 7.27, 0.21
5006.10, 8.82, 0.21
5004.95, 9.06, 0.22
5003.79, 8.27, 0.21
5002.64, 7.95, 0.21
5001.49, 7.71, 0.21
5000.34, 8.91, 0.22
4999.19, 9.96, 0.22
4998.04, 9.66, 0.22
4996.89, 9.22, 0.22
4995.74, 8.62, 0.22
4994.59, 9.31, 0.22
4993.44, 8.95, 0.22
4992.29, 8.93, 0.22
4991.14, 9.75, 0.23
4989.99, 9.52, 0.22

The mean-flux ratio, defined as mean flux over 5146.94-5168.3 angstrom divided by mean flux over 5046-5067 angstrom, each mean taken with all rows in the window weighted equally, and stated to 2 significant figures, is 0.84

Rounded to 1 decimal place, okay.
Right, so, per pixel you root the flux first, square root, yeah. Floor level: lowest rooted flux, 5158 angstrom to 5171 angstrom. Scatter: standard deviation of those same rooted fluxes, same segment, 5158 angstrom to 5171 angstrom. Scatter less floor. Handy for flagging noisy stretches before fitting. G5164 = -1.5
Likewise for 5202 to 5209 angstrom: -1.9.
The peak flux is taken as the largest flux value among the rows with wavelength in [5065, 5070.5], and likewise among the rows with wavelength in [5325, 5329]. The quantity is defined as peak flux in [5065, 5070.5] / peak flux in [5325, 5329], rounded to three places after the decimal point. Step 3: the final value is 0.872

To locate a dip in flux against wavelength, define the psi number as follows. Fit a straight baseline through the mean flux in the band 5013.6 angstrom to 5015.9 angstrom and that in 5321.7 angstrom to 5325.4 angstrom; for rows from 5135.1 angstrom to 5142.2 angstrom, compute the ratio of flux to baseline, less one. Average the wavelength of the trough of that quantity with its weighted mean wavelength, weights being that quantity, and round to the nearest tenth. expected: 5140.0 angstrom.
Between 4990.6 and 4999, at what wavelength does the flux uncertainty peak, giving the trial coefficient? 4991.14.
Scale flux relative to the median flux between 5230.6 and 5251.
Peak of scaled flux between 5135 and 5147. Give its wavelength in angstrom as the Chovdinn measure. 5136.88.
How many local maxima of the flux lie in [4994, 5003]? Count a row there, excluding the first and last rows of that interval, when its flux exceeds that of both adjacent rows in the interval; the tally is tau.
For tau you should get 1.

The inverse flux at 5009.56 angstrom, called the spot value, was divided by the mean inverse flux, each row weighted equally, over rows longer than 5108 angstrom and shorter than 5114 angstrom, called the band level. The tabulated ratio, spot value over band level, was 0.94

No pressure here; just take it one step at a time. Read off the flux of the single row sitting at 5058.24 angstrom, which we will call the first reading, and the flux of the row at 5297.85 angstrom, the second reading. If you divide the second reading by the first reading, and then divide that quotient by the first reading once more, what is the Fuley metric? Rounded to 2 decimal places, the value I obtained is 0.12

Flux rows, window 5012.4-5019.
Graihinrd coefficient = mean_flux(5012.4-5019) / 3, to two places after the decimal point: 2.66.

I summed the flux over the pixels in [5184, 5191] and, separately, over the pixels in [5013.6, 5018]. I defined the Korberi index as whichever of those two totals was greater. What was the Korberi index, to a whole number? 34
